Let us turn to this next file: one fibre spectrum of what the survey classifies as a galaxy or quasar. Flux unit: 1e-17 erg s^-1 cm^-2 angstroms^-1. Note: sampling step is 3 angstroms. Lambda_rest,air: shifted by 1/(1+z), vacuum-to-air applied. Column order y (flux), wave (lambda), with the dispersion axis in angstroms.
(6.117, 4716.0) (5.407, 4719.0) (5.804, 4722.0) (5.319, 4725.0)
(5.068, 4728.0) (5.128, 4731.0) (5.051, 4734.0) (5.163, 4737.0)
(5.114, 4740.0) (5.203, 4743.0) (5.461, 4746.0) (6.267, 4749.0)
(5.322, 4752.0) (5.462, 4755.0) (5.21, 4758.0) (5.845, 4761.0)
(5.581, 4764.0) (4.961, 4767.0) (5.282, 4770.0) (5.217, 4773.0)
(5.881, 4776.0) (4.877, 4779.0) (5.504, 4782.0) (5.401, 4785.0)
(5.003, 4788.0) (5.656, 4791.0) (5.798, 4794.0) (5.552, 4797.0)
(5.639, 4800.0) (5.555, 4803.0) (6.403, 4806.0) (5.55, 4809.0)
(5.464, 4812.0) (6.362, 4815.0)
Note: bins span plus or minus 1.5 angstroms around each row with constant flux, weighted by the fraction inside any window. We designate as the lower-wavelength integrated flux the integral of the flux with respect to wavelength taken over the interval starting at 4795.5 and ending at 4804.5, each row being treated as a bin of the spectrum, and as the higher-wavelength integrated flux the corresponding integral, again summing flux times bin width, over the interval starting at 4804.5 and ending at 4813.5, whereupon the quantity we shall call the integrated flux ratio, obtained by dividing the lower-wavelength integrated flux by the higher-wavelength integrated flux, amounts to 0.961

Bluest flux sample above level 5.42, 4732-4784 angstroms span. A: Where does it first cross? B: 4746.0 angstroms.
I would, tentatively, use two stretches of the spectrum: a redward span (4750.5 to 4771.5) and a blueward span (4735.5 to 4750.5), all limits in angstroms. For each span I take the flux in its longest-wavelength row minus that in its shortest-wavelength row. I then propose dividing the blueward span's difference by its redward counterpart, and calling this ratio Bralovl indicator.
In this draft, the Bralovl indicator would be -27.6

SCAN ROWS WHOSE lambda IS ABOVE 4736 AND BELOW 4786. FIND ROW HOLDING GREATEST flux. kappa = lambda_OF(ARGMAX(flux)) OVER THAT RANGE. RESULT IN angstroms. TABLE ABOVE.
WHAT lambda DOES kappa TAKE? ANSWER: 4749.0 angstroms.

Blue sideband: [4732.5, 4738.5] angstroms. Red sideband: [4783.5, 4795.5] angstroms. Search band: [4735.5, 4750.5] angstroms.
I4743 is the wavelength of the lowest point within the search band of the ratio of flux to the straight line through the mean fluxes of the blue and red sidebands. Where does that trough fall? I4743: 4740.0 angstroms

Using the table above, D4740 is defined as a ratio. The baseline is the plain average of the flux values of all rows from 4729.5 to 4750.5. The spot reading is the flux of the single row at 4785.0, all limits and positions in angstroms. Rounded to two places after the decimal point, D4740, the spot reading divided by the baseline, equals 1.01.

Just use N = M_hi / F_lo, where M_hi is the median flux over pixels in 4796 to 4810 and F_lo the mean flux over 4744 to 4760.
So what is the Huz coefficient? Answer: 1.00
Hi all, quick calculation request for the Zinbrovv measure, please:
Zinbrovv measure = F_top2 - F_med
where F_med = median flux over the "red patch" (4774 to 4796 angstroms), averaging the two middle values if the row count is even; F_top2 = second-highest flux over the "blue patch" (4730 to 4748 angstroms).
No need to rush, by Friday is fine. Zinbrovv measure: -0.30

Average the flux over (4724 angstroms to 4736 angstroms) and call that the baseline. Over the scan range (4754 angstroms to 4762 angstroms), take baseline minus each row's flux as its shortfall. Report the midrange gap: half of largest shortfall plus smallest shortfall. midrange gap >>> -0.39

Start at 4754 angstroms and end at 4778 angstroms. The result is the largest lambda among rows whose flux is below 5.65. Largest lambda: 4773.0 angstroms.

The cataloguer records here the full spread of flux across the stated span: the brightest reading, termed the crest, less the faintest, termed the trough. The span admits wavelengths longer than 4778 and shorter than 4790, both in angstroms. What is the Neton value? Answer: 0.63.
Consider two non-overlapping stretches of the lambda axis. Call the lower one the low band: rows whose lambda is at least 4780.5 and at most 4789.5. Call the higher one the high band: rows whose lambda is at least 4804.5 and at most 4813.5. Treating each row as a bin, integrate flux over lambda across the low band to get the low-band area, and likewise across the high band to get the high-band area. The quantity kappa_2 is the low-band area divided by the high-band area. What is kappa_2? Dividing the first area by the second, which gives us 0.91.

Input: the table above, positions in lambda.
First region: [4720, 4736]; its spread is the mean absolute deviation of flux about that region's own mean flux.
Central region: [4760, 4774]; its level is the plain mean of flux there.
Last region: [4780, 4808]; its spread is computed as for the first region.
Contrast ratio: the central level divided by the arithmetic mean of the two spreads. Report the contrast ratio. 23.2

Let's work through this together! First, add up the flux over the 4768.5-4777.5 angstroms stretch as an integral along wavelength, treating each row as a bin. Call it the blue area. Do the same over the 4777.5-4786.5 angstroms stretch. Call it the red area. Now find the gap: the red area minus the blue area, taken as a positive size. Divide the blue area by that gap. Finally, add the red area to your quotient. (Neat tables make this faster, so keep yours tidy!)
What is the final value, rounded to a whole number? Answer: 75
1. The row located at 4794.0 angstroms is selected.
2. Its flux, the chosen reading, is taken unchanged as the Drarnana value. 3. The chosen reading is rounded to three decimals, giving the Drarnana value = 5.798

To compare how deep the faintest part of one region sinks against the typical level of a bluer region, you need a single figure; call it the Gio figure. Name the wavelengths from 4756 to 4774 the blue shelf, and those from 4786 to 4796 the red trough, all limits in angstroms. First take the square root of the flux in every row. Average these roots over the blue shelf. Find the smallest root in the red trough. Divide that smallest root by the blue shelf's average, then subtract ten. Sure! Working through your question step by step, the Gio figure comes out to -9.03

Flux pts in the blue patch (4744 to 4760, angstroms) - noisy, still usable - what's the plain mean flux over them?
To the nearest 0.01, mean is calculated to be 5.54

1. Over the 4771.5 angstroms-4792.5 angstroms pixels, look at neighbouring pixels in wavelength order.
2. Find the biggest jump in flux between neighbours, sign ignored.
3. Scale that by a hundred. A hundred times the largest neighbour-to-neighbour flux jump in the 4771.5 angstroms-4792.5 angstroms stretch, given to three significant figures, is 100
